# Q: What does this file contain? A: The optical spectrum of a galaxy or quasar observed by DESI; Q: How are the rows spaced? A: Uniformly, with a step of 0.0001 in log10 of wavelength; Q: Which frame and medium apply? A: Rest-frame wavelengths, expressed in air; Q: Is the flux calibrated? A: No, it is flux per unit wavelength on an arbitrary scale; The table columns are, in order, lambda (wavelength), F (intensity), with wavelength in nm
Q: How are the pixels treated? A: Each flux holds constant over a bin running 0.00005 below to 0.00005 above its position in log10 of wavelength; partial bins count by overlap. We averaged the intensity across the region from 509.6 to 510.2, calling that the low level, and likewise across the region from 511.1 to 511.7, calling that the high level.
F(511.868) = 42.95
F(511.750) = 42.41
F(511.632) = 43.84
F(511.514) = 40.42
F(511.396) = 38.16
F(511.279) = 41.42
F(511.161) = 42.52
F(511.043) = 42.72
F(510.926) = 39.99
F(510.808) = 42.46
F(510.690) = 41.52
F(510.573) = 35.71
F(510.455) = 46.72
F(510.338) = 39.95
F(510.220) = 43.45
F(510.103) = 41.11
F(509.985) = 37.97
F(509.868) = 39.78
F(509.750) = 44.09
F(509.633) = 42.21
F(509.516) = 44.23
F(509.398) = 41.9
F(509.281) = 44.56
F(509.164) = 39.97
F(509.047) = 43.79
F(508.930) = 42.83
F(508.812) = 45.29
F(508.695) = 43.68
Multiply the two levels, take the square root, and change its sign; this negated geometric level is -41.2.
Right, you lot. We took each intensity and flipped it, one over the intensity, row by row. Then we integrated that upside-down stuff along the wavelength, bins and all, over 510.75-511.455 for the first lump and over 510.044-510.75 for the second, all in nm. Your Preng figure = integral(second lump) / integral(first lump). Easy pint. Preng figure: 1.00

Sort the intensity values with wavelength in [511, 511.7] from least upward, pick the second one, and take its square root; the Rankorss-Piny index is 6.36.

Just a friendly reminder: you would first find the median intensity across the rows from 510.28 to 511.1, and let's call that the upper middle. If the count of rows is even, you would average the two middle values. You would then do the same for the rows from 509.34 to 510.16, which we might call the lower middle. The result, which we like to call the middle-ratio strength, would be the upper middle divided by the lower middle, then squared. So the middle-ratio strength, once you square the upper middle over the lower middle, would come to 0.98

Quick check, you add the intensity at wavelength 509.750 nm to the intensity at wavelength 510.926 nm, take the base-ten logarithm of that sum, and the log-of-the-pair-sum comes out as 1.92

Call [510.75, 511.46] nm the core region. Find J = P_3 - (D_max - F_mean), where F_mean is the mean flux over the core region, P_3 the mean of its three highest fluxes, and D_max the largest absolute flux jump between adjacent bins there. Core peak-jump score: 80.5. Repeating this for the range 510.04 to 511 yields 74.6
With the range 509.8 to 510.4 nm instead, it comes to 78.5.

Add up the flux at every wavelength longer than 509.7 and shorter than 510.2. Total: 163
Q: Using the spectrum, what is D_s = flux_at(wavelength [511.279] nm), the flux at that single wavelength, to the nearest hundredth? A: 41.42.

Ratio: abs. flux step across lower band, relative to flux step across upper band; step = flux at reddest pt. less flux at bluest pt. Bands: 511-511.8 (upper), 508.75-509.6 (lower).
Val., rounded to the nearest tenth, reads -3.4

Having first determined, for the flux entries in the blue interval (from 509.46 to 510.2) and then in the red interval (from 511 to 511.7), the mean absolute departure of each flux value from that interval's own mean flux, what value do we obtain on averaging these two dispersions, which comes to 1.73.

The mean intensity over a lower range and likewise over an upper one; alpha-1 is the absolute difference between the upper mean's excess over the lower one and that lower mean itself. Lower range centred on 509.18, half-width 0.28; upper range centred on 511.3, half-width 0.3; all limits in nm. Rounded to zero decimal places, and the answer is 44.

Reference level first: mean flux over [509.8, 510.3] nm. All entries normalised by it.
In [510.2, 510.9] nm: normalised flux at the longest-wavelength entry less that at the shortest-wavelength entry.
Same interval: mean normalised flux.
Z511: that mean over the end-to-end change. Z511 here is -42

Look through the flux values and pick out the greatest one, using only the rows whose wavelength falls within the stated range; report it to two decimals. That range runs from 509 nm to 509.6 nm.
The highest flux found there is 44.56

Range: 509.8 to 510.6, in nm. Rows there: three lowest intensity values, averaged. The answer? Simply 37.8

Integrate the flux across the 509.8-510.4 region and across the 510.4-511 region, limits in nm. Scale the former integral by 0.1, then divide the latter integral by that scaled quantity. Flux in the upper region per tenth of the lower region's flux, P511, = 10.2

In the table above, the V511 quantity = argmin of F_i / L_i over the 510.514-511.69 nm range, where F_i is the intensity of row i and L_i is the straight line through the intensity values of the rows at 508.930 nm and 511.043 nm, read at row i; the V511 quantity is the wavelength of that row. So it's 510.573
